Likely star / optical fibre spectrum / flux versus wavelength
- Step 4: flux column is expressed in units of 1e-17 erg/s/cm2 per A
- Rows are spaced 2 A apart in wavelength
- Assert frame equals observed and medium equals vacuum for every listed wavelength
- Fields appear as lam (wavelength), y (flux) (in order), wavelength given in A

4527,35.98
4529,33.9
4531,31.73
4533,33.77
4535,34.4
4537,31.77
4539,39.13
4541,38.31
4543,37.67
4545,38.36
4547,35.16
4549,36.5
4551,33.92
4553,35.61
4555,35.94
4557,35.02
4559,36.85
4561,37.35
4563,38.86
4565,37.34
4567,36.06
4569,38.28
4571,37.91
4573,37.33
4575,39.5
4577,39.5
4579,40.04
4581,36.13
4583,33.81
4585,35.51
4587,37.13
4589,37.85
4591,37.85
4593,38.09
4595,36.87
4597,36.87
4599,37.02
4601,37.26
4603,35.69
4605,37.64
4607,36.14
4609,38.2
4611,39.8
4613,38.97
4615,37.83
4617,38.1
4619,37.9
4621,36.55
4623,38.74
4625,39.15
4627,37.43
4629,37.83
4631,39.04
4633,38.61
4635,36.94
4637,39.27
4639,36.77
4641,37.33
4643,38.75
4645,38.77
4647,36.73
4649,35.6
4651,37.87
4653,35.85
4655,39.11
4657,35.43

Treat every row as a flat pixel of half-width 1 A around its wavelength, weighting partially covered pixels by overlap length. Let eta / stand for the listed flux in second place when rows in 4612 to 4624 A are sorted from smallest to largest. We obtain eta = 37.83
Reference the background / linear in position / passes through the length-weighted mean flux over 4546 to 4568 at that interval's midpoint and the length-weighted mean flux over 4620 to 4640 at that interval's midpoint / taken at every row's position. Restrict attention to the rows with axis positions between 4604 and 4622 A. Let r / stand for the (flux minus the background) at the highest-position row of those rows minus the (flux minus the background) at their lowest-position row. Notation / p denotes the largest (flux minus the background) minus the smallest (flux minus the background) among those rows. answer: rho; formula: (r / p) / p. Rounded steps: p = 3.6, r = -1.5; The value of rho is -0.12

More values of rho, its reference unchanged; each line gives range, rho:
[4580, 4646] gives 0.04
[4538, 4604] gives -0.12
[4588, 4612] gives 0.09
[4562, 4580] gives 0.06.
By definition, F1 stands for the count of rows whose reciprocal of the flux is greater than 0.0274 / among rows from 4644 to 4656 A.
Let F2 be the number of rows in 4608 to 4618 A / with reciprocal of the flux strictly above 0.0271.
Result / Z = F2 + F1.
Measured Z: 2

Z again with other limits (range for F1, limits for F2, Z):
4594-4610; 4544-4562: 9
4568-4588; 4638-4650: 6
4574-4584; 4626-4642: 3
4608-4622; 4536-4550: 3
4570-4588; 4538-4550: 5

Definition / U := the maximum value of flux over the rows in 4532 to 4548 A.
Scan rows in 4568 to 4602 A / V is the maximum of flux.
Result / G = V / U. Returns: 1.02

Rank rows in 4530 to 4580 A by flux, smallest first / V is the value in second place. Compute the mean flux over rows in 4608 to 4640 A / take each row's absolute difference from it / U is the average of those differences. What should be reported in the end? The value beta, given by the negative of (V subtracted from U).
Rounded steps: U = 0.78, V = 31.77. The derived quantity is 31.0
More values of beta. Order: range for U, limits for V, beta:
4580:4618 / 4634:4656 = 34.8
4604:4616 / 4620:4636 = 36.0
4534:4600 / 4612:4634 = 36.0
